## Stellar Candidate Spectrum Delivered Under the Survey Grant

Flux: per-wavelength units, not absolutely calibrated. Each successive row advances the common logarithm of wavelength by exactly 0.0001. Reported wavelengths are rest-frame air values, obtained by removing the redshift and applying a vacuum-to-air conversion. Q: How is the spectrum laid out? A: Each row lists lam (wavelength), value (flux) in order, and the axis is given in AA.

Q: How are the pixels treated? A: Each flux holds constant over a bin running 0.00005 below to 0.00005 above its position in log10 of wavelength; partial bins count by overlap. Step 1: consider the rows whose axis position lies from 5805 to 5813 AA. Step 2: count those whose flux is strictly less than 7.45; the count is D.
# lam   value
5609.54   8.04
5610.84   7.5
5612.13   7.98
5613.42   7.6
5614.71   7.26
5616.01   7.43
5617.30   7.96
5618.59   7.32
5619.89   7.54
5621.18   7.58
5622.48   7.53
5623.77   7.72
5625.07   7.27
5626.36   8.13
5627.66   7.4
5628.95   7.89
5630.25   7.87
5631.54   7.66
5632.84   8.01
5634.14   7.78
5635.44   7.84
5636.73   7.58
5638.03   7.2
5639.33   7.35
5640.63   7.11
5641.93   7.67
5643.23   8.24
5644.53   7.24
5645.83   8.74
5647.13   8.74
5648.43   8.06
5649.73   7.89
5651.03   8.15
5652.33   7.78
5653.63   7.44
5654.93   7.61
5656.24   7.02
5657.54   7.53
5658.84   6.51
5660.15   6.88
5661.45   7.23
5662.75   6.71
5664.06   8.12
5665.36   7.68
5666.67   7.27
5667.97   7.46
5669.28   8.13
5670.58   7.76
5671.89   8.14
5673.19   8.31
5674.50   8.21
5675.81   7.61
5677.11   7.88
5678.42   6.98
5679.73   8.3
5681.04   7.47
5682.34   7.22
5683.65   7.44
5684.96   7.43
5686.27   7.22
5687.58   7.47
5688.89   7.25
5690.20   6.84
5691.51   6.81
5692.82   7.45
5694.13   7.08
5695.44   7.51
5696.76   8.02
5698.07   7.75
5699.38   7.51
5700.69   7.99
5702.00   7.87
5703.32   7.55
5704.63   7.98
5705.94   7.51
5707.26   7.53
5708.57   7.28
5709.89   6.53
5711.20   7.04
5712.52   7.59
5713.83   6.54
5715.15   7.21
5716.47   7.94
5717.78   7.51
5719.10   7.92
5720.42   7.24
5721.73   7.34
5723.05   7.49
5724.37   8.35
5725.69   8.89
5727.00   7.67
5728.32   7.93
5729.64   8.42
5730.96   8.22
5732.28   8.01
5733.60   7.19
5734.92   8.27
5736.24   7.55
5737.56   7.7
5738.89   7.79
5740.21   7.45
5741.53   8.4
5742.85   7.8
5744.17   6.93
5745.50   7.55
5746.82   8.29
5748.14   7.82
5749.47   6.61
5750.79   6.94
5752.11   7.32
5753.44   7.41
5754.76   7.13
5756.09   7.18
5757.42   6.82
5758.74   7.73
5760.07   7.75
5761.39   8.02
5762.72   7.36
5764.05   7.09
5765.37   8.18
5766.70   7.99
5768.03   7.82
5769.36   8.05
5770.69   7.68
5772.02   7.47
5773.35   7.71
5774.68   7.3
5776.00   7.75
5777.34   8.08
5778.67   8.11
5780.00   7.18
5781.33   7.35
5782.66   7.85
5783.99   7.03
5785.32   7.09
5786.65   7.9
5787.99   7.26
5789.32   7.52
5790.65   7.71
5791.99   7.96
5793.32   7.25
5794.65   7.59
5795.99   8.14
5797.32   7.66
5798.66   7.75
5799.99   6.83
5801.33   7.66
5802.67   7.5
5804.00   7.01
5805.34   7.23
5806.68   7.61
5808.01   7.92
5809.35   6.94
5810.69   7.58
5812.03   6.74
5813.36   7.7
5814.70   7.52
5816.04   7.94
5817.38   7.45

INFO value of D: 3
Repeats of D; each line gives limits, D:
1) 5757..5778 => 4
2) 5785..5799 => 3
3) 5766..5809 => 10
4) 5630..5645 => 4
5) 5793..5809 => 4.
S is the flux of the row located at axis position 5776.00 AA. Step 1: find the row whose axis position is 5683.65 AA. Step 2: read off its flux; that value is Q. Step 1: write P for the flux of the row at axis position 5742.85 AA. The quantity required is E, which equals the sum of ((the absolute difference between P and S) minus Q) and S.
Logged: 0.4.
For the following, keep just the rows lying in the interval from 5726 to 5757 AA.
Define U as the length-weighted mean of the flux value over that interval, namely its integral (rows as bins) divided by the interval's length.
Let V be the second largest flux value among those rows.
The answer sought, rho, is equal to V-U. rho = 0.76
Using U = 7.64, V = 8.4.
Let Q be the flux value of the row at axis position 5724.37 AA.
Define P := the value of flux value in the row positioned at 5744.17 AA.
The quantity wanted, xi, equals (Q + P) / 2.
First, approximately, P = 6.93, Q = 8.35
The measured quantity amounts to 7.6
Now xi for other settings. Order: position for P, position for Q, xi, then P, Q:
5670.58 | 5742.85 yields 7.8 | 7.76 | 7.8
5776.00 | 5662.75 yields 7.2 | 7.75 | 6.71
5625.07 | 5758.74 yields 7.5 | 7.27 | 7.73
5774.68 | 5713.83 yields 6.9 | 7.3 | 6.54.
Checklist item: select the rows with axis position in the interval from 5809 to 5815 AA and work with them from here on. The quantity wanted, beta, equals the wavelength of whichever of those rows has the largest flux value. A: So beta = 5813.36 AA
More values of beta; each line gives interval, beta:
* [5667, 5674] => 5673.19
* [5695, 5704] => 5696.76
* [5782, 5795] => 5791.99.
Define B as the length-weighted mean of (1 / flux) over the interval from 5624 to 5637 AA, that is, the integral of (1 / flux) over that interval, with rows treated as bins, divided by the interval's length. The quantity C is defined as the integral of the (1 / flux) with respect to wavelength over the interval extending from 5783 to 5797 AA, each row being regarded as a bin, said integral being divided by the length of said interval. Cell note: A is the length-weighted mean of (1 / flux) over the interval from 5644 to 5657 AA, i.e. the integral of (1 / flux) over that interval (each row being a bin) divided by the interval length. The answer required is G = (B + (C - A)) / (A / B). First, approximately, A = 0.128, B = 0.129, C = 0.133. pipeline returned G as 0.136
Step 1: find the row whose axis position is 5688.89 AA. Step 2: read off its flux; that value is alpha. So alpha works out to 7.25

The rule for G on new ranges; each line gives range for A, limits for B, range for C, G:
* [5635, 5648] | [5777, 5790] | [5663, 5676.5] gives 0.136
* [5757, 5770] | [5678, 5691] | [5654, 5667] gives 0.150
